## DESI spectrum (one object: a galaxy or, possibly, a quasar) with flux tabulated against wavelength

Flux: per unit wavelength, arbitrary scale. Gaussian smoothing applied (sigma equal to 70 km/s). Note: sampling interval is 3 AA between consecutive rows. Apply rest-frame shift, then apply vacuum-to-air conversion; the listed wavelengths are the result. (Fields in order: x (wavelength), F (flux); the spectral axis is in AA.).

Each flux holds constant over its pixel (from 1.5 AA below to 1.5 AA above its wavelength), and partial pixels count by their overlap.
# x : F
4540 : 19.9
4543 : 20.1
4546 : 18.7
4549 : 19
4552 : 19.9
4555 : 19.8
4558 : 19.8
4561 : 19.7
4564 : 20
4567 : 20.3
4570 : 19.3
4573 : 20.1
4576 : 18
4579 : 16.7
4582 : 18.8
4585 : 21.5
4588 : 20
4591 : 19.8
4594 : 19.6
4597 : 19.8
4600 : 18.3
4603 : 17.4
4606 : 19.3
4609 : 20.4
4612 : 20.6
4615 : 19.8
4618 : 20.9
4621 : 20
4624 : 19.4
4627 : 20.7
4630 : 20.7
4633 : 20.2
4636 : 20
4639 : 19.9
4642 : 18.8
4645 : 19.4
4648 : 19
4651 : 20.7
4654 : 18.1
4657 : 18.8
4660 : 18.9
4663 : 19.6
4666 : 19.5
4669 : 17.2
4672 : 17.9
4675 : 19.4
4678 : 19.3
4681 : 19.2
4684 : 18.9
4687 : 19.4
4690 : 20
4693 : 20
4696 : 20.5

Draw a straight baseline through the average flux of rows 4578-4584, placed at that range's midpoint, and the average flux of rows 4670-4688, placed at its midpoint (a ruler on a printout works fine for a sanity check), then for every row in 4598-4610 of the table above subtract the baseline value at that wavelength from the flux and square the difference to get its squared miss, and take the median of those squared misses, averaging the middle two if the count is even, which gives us 1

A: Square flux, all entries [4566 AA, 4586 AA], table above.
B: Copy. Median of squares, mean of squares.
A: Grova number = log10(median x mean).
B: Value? 5.14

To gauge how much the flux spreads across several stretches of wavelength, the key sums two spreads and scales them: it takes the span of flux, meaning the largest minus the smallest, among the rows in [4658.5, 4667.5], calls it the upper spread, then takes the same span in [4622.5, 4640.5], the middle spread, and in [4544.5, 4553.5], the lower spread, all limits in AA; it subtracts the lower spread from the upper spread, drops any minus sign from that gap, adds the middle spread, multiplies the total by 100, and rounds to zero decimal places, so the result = 180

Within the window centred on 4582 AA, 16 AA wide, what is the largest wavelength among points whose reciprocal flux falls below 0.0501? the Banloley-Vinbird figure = 4588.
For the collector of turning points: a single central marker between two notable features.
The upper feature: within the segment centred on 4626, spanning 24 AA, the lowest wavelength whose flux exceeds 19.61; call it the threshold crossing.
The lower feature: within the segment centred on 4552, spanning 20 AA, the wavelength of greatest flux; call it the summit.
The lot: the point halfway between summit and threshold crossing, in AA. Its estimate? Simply 4579.0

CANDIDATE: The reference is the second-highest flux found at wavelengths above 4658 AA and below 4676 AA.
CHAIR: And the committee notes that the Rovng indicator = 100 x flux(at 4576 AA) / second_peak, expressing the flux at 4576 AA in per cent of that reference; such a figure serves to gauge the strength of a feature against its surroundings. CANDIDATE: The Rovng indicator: 92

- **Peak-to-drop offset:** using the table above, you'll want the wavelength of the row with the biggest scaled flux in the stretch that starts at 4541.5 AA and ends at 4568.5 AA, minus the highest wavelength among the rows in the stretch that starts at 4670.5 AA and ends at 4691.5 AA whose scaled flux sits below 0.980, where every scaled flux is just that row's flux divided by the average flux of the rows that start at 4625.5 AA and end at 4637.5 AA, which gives -120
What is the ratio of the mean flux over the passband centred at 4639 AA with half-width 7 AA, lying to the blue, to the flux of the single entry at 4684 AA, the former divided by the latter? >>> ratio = 1.04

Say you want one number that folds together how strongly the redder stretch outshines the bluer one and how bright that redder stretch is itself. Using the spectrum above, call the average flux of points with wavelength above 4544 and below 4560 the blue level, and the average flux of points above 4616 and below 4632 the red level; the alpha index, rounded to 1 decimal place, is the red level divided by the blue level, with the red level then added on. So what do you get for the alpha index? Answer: 21.4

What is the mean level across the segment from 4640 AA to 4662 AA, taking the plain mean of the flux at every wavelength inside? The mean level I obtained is 19.1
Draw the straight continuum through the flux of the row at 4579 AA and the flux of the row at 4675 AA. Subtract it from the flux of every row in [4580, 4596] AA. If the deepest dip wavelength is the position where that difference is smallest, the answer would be 4582 AA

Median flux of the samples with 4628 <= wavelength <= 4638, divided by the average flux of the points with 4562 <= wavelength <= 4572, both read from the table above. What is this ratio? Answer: 1.017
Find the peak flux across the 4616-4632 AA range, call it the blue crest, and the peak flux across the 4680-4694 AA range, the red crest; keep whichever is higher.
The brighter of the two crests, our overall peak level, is 20.9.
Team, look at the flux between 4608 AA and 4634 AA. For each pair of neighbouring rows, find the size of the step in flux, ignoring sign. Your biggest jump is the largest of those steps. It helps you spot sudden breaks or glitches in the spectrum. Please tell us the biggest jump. 1.3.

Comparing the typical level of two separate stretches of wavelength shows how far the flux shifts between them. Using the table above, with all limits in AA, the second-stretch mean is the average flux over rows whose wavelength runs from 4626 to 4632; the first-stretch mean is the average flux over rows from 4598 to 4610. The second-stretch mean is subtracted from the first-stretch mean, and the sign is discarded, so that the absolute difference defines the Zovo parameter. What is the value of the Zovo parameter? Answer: 1.8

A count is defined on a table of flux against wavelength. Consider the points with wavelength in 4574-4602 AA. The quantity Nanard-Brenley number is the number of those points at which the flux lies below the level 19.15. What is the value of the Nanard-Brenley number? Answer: 4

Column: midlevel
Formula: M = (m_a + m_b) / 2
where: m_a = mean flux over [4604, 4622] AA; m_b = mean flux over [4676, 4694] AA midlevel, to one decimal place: 19.8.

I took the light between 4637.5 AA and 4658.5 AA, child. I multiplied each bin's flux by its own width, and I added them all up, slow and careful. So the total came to 404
